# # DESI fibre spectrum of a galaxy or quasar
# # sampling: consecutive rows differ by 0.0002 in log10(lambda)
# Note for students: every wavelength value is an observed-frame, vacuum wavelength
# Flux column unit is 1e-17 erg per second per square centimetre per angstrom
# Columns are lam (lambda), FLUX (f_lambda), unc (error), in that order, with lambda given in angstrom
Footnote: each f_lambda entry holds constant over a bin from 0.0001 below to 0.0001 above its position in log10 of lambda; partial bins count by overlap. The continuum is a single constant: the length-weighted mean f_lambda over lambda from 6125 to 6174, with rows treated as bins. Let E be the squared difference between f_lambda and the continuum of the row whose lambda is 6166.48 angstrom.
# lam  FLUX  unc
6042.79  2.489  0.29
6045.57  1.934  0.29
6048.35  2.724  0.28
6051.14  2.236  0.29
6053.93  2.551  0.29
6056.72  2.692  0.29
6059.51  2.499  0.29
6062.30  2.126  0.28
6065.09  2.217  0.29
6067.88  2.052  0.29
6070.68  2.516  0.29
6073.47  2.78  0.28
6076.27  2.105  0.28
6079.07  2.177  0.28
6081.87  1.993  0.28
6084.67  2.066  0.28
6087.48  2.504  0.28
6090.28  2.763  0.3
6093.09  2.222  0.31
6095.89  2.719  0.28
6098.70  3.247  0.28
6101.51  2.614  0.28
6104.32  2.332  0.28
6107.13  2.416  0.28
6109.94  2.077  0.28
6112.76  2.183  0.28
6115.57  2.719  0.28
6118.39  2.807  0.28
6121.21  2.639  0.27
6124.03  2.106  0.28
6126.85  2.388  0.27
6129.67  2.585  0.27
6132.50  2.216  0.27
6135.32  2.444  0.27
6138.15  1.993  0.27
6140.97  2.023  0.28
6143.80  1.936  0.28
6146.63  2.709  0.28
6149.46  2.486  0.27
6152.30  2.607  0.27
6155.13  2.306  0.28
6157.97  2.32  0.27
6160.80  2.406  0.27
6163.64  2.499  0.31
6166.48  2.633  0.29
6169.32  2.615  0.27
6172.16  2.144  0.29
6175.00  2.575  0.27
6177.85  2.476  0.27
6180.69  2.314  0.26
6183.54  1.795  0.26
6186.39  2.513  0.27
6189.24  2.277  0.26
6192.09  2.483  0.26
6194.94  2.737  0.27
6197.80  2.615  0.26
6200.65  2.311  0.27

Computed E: 0.069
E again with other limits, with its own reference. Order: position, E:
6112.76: 0.035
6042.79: 0.014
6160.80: 0.001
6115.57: 0.121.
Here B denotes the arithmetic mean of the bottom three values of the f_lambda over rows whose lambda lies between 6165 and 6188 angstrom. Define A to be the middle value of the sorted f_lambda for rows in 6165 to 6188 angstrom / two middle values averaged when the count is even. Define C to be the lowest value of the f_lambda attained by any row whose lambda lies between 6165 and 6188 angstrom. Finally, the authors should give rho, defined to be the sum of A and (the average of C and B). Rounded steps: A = 2.49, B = 2.08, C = 1.795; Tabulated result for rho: 4.43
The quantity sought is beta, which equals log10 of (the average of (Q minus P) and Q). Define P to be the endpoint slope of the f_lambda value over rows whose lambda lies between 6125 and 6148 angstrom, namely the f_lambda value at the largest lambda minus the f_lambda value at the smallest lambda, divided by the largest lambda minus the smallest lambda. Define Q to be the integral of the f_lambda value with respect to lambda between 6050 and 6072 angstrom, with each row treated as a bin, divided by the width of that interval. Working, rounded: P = 0.02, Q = 2.36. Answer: 0.372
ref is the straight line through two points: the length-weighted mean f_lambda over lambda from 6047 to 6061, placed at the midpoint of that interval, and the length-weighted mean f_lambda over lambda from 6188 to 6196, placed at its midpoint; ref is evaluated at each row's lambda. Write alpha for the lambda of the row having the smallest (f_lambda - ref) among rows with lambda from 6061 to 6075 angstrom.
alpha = 6067.88 angstrom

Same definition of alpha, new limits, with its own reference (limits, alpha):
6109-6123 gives 6109.94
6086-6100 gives 6093.09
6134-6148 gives 6143.80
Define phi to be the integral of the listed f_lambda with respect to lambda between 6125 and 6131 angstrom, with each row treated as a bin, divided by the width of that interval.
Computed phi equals 2.46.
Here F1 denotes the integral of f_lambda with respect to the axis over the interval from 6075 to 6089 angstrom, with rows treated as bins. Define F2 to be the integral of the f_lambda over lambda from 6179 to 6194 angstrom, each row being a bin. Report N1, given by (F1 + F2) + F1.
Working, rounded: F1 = 30.4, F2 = 34.4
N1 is 95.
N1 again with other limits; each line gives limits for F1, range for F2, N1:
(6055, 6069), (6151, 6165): 99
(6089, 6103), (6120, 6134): 109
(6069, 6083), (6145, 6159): 100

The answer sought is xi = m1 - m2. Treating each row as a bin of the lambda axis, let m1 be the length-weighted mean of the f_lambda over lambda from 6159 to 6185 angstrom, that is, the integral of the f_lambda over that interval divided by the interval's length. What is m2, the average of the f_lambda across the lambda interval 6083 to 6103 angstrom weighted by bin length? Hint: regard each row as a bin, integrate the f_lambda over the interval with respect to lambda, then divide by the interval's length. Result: -0.20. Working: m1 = 2.38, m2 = 2.58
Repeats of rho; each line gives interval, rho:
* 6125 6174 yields 4.37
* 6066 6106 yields 4.43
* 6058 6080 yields 4.27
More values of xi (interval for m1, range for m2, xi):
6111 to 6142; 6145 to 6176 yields -0.10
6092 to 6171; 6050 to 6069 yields 0.09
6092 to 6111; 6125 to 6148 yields 0.25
